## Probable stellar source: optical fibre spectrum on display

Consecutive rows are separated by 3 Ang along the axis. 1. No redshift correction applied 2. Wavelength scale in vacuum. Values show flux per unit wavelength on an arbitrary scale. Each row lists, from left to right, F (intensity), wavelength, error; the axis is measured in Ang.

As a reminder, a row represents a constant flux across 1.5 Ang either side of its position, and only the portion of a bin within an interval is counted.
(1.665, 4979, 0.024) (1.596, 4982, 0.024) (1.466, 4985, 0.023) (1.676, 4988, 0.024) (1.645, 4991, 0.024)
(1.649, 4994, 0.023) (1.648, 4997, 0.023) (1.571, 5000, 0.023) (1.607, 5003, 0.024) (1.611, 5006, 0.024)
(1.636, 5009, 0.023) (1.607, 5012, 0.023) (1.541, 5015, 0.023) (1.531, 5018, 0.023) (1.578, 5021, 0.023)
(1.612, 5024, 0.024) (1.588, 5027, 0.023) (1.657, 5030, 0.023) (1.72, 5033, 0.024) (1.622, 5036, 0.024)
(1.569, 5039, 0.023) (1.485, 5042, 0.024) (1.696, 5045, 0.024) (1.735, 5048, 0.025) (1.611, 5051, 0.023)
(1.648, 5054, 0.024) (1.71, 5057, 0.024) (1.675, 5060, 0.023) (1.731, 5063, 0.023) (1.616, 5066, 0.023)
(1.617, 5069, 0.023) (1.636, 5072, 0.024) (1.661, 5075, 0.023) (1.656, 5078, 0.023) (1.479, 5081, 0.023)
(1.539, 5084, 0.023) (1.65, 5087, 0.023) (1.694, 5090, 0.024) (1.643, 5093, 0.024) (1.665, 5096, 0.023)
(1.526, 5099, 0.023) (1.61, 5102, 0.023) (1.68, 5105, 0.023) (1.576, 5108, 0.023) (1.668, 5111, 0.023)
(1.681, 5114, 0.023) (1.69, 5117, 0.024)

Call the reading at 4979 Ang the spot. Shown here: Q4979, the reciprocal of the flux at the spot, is 0.601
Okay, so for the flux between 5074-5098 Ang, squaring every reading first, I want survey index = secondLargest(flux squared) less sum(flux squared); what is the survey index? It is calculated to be -18.3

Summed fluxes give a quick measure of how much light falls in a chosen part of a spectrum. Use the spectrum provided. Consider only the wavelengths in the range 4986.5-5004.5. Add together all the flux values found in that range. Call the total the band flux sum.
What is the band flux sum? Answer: 9.80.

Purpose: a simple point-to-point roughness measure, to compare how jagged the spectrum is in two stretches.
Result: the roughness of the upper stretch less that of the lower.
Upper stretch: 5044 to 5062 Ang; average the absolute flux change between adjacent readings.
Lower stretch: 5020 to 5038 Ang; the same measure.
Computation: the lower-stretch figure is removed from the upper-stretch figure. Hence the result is 0.00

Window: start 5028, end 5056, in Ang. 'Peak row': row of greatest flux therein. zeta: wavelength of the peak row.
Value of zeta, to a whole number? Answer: 5048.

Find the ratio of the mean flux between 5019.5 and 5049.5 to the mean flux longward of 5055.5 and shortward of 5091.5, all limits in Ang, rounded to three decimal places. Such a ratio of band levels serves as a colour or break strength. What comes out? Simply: 0.992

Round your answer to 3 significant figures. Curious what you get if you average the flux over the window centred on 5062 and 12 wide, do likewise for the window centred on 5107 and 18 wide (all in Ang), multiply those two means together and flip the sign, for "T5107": -2.73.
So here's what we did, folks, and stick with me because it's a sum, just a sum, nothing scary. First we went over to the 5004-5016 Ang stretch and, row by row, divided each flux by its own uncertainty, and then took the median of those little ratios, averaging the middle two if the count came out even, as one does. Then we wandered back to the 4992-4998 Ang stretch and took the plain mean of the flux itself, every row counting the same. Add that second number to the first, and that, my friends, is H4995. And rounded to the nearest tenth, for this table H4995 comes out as 70.1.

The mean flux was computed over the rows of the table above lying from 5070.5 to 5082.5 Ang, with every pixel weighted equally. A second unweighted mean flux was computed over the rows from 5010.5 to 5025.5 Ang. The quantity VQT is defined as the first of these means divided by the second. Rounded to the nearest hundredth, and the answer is 1.02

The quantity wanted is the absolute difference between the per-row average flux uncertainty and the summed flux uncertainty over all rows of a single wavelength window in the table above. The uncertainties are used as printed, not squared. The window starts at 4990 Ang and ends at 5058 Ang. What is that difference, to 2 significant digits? 0.52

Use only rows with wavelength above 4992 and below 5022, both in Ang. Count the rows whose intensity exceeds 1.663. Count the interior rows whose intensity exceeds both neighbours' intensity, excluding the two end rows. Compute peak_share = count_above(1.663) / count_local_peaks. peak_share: 0.00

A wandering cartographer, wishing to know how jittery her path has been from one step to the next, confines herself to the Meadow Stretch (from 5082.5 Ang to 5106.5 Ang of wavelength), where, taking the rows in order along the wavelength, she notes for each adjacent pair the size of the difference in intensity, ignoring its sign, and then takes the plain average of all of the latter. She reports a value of 0.074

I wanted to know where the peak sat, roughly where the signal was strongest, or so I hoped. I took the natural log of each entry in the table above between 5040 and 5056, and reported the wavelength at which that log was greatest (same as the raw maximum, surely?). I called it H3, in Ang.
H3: 5048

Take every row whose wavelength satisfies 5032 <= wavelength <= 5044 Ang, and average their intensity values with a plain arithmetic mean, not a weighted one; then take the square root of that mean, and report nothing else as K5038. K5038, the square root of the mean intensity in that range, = 1.26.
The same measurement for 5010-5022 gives 1.25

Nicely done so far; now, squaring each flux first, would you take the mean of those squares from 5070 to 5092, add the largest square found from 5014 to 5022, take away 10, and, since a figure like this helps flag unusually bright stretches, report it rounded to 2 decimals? -4.89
